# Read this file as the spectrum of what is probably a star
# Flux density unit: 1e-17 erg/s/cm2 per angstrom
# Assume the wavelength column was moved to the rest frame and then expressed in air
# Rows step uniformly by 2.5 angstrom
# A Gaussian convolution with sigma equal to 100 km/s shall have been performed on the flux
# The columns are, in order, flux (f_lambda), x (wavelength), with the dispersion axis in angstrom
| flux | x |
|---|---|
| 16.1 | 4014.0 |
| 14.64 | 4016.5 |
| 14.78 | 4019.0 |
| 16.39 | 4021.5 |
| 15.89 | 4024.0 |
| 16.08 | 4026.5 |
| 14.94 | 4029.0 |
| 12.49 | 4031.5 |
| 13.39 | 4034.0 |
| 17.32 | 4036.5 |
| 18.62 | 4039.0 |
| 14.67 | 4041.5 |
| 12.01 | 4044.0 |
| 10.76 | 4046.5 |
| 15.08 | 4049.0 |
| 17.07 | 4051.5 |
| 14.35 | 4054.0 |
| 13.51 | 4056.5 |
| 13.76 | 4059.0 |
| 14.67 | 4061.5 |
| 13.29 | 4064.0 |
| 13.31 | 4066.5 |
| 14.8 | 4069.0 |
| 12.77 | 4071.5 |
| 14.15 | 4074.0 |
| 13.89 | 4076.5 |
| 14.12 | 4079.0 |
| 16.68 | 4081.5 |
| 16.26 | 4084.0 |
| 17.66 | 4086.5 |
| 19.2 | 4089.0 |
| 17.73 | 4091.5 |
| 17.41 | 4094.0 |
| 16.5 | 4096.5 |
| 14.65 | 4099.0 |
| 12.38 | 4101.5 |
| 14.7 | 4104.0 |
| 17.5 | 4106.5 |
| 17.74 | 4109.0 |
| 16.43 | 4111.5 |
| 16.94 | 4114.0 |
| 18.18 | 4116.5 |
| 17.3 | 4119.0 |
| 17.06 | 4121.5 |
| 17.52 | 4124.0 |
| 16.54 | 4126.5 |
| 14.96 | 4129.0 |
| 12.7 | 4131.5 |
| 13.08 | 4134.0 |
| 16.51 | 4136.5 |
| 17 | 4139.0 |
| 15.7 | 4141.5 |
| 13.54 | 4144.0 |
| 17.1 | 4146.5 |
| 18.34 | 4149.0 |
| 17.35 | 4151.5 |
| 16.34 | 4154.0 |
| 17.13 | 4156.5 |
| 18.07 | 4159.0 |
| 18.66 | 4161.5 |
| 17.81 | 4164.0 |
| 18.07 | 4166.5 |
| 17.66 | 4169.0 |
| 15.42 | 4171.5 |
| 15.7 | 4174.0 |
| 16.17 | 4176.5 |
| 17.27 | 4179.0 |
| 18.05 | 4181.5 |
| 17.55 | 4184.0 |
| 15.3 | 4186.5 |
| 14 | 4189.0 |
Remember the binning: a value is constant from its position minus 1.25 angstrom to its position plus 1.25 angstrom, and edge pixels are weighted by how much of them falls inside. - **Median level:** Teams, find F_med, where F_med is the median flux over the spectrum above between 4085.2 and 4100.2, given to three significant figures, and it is 17.5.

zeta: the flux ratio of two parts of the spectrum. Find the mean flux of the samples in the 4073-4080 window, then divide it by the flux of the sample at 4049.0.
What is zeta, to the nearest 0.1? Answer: 0.9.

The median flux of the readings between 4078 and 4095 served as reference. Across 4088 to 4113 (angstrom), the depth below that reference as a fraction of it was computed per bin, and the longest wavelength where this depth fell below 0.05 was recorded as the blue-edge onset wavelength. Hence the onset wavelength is 4109.0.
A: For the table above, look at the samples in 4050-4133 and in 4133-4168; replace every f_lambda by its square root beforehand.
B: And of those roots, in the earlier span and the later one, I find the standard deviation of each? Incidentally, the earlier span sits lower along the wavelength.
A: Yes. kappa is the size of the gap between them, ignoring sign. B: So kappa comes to 0.03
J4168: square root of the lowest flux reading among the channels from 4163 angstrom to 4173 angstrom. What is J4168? 3.9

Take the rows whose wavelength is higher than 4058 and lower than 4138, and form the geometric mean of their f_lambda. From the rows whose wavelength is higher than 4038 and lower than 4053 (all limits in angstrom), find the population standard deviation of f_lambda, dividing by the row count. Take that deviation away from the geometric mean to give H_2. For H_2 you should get 12.8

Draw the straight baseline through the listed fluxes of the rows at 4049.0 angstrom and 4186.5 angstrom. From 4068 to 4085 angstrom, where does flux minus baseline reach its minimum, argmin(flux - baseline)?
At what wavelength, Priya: 4071.5 angstrom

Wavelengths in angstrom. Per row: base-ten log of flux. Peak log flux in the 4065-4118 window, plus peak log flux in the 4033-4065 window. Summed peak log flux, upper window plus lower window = 2.55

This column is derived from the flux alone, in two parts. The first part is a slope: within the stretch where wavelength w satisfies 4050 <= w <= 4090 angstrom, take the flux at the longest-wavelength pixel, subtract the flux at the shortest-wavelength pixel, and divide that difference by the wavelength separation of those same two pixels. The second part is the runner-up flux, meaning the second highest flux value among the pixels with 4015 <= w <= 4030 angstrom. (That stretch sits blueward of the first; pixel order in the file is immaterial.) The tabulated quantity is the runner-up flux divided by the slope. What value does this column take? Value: 283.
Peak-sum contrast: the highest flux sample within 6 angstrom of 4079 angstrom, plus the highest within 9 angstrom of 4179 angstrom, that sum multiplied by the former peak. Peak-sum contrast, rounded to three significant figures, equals 579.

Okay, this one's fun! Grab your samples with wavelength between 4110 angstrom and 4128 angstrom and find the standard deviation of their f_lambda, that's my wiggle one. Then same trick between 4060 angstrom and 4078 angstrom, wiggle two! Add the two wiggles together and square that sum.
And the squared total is 2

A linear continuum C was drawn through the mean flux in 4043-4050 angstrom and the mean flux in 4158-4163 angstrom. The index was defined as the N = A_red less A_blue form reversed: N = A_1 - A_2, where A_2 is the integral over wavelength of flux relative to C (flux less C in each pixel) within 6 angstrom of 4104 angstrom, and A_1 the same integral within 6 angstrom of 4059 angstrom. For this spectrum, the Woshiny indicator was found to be 10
